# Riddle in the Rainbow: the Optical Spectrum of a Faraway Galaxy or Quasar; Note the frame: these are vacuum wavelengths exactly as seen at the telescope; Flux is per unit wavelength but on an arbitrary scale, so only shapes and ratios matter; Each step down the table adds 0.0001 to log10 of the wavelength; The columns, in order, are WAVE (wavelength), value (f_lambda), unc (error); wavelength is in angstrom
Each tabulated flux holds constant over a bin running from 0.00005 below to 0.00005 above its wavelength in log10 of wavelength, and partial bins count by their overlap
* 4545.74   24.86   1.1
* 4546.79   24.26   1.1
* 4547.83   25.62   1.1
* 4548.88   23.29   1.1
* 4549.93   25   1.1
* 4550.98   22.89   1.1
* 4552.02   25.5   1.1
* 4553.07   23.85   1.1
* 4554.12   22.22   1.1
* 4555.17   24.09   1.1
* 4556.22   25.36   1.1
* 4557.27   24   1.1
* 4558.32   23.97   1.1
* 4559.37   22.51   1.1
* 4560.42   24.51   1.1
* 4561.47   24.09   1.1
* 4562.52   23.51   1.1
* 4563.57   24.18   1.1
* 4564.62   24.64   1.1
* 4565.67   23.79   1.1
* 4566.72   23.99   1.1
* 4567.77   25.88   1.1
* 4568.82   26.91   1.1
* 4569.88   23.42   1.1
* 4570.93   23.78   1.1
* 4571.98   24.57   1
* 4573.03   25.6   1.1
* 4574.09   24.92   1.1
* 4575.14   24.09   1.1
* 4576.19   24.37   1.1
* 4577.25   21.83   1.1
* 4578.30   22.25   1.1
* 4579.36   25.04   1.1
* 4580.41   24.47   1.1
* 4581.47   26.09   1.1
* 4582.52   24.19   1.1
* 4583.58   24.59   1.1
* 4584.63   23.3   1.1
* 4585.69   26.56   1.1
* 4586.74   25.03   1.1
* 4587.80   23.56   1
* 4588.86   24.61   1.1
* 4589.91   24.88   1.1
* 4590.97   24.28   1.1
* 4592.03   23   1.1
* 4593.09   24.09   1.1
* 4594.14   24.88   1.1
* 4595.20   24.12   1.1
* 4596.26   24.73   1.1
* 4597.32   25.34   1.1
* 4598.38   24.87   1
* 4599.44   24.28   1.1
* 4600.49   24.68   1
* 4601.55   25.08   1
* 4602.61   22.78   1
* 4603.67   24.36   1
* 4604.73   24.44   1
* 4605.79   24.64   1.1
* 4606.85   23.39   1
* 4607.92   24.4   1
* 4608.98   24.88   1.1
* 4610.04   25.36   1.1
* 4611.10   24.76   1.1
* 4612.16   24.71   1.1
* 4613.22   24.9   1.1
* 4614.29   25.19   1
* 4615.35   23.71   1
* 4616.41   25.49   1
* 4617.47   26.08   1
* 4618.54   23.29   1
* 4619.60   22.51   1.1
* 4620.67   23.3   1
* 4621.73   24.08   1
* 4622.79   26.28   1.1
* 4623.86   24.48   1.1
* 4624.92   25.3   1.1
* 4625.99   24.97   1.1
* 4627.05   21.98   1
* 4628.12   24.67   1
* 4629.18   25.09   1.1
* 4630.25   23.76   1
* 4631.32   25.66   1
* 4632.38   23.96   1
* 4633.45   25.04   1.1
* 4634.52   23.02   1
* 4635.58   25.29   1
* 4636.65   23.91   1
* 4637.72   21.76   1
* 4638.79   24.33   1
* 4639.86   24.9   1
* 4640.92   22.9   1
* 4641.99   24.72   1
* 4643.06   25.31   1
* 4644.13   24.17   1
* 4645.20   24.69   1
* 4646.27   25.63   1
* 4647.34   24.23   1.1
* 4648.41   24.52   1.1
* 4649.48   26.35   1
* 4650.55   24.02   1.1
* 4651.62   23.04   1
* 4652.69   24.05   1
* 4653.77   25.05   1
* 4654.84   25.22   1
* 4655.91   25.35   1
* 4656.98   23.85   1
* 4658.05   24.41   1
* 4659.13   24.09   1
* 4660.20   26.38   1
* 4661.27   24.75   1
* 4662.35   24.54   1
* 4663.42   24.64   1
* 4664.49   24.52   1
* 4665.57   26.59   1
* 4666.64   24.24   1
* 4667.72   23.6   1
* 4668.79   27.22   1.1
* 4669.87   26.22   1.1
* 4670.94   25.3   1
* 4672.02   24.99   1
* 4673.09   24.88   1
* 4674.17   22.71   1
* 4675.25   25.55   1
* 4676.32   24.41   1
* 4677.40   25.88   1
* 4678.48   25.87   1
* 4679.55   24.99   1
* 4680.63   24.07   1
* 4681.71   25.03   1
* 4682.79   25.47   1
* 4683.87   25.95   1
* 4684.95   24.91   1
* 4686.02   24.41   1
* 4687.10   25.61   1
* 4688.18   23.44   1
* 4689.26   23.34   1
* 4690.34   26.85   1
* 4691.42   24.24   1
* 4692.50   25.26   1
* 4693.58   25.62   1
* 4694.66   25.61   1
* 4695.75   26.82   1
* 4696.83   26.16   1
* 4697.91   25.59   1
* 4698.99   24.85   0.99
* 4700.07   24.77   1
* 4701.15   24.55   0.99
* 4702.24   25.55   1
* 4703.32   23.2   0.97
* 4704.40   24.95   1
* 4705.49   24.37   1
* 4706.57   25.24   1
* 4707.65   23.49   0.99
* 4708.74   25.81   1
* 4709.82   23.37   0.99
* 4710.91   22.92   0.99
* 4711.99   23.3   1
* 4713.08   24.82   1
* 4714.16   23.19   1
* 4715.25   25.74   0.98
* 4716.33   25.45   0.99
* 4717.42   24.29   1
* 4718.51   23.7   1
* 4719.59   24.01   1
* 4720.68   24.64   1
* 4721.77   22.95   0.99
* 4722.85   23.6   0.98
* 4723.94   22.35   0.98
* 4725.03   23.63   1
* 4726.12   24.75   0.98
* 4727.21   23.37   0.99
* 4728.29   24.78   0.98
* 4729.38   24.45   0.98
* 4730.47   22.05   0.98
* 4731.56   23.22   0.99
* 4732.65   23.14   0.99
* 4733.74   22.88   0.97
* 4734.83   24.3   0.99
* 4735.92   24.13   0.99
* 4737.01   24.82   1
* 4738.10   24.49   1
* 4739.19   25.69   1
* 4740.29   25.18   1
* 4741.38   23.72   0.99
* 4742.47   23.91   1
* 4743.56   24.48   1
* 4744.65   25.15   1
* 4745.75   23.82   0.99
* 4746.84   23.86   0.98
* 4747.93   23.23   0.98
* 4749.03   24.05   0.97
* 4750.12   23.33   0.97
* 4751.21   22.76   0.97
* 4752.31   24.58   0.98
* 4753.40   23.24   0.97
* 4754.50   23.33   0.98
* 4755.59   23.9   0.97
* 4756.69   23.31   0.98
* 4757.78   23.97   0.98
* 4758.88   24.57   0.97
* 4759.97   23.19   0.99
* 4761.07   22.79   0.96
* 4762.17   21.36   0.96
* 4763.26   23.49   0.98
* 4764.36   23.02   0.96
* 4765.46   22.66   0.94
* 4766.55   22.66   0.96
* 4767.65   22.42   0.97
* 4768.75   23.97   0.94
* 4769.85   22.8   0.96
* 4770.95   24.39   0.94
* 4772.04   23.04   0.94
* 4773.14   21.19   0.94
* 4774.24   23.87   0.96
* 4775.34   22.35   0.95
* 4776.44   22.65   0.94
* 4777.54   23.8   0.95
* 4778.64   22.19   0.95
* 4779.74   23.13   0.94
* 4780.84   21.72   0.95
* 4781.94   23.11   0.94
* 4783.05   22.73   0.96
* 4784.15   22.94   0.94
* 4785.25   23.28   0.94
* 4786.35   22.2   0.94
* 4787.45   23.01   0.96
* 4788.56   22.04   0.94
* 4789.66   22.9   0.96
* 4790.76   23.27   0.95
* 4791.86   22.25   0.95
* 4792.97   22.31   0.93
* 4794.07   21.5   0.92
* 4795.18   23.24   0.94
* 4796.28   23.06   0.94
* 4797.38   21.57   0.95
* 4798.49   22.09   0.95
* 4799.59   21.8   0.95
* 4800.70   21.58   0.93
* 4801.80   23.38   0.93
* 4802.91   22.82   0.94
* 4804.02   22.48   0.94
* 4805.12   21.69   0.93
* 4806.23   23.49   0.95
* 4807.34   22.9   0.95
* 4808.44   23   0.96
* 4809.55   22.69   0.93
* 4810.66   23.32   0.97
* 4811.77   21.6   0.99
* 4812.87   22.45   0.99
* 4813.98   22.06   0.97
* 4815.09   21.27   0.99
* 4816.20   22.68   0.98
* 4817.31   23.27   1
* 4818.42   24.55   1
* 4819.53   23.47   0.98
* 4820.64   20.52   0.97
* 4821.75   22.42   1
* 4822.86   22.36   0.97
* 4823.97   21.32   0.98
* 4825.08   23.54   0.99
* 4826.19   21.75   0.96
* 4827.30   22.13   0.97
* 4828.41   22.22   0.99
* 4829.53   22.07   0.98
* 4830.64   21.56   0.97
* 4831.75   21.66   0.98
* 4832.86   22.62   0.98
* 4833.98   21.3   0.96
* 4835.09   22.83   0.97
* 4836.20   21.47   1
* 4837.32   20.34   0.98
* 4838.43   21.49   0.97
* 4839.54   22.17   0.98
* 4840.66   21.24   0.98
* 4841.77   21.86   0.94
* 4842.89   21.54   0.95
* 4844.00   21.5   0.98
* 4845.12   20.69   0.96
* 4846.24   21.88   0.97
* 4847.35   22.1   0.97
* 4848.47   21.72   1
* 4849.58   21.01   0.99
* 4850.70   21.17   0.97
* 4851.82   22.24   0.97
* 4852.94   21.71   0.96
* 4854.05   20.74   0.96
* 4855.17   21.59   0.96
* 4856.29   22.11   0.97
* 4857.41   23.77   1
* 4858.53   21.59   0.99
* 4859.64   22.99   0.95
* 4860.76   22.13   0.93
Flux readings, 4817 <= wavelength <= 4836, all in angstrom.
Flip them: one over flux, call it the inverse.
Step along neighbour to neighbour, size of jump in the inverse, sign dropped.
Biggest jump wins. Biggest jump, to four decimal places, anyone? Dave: 0.0061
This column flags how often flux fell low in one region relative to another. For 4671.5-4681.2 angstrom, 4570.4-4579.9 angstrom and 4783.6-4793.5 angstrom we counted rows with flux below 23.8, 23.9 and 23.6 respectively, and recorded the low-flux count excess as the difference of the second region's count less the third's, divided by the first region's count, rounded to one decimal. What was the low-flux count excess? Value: -6.0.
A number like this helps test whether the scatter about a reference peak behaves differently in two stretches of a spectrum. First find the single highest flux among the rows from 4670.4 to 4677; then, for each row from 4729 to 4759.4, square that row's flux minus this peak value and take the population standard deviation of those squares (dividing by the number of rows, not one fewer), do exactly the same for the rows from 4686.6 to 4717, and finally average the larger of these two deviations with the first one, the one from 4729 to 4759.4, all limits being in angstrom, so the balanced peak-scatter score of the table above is 2.8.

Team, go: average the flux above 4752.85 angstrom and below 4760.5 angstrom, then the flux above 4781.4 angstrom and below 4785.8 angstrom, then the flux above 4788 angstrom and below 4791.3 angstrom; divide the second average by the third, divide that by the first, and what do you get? 0.0428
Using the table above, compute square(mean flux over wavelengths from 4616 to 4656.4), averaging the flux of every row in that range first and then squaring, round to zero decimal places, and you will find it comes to 597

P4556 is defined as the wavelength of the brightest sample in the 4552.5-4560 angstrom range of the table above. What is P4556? 4556.22 angstrom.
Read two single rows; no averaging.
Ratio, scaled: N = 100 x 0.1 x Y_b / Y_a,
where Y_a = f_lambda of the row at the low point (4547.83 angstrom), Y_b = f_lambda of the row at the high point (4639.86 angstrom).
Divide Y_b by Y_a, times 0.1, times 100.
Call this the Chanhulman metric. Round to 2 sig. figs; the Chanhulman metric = 9.7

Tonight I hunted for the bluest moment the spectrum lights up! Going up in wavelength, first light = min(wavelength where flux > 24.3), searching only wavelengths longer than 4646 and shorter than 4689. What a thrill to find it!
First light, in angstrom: 4646.27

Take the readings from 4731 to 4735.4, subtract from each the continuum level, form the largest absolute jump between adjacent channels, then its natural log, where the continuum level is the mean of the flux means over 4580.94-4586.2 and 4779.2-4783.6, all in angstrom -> 0.4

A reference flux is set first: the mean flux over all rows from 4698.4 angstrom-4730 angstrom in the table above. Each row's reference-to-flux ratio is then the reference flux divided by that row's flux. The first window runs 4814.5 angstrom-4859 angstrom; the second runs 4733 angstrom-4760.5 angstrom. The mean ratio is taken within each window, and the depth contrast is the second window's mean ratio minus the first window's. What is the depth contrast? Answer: -0.10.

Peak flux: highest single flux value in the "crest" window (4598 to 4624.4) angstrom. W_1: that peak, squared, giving 691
